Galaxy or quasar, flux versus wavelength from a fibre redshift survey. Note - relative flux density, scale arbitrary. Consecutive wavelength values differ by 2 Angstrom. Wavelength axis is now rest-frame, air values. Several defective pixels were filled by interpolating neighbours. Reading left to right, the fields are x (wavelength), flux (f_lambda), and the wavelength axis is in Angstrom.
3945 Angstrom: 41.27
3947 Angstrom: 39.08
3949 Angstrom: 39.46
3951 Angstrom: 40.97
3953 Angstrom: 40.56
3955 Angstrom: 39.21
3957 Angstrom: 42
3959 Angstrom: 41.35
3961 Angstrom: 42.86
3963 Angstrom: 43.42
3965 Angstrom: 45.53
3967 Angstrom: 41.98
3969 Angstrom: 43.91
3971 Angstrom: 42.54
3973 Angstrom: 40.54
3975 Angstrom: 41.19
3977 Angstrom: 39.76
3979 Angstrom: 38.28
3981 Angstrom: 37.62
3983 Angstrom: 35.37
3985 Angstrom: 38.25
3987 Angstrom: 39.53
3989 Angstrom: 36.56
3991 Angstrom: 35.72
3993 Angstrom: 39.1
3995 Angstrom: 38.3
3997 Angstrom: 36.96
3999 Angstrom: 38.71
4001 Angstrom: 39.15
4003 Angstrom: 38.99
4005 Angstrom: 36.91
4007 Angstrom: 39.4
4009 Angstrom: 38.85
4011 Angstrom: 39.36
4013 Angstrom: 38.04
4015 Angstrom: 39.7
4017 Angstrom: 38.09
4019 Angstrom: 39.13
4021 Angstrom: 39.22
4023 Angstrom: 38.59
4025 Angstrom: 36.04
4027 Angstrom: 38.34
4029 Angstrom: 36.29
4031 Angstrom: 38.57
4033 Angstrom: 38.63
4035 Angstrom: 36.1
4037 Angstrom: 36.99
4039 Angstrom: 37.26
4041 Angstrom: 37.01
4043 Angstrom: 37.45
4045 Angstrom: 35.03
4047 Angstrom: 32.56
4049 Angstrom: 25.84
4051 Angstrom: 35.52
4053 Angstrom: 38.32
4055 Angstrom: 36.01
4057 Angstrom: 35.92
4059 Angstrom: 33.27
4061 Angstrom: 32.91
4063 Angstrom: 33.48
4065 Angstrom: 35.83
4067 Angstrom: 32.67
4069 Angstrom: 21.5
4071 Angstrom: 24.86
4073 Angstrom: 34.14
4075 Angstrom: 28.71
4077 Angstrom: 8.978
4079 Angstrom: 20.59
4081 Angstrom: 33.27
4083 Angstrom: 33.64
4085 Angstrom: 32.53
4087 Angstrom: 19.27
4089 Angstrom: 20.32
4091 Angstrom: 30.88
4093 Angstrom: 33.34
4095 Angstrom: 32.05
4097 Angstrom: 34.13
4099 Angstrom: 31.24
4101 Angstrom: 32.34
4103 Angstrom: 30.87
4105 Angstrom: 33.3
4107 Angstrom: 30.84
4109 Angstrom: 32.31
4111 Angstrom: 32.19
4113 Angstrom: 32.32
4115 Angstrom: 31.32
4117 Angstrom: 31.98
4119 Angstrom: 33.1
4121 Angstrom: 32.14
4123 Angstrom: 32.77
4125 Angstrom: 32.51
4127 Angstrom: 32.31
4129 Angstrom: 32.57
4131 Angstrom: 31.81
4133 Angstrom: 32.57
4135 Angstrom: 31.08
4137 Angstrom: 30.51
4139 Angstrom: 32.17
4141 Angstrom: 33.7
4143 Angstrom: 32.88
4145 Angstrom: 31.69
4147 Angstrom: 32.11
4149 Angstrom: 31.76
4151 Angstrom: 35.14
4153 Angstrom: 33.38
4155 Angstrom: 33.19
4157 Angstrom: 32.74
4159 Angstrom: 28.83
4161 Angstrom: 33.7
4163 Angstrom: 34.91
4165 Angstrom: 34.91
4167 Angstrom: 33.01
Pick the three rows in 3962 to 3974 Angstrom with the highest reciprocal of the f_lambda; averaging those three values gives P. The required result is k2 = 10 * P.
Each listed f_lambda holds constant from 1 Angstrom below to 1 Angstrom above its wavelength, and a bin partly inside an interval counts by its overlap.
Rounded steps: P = 0.0240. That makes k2 0.240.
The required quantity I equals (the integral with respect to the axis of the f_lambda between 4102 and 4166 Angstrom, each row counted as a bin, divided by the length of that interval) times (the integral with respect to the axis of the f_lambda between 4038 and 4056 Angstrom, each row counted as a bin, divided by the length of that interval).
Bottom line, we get 1135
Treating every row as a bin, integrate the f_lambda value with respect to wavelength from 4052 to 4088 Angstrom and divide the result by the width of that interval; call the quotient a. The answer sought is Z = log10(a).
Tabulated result 1.47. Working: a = 30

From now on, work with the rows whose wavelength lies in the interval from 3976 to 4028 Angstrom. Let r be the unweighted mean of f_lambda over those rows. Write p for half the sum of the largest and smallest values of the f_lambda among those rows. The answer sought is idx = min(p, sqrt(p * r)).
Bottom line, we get 37.6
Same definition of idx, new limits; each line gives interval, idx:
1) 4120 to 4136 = 31.9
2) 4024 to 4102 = 23.8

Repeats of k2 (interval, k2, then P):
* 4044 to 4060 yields 0.332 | 0.0332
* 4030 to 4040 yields 0.272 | 0.0272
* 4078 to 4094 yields 0.499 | 0.0499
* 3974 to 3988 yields 0.270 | 0.0270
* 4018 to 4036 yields 0.277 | 0.0277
